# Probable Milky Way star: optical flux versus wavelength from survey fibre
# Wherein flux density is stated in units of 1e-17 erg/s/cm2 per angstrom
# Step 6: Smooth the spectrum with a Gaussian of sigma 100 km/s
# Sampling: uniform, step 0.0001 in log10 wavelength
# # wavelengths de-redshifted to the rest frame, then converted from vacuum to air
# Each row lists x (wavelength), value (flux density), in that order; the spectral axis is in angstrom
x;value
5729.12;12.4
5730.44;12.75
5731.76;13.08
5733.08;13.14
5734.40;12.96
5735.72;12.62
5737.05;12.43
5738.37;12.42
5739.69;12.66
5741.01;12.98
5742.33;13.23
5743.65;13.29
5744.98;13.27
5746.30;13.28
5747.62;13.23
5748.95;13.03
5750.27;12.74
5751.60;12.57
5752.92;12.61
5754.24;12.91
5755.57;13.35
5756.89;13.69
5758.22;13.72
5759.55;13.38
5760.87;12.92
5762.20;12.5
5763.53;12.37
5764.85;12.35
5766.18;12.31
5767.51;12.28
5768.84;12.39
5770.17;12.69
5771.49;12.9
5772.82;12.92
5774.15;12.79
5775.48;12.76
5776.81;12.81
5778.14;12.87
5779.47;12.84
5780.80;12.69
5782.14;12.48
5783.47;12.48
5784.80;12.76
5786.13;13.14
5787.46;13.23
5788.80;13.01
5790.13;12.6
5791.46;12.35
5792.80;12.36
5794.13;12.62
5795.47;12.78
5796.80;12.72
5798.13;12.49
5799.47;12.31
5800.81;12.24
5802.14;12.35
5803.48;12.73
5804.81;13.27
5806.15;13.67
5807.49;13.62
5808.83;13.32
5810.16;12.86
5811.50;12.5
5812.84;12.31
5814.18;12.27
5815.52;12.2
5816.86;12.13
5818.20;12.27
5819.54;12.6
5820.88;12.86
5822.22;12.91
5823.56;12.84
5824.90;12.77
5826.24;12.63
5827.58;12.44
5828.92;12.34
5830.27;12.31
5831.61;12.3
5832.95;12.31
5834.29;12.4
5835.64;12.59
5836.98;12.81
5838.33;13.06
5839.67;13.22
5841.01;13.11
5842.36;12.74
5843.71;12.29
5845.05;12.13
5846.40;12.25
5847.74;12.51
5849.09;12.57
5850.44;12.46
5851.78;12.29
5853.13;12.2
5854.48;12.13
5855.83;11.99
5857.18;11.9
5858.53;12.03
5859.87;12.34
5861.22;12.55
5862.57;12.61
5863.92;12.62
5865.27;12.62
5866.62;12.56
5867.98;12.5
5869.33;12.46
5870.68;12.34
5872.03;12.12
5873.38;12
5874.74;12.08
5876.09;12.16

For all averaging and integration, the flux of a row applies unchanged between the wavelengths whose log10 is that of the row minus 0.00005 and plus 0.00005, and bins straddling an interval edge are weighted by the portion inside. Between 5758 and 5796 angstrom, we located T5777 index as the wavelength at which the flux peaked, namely 5758.22 angstrom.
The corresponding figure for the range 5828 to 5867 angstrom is 5839.67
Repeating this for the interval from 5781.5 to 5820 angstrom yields 5806.15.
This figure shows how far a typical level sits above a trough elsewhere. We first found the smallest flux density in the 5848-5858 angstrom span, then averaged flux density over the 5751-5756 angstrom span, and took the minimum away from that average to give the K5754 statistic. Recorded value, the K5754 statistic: 1.0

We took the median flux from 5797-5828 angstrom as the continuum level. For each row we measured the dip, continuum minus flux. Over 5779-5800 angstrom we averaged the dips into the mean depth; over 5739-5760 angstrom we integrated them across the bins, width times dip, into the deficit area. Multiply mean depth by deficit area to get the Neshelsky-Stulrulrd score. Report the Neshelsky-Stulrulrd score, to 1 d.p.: 0.9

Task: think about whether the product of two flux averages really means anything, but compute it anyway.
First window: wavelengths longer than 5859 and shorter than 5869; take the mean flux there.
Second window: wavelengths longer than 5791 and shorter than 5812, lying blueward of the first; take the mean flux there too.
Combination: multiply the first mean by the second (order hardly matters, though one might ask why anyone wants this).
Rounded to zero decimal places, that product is 160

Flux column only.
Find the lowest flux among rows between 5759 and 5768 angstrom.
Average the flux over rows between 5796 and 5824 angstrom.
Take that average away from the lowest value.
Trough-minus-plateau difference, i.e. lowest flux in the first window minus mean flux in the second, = -0.41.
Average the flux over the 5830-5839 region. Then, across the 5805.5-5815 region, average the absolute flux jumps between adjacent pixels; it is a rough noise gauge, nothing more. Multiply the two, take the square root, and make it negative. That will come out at -1.7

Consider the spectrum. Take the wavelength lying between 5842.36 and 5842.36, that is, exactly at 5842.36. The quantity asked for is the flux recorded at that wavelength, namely 12.74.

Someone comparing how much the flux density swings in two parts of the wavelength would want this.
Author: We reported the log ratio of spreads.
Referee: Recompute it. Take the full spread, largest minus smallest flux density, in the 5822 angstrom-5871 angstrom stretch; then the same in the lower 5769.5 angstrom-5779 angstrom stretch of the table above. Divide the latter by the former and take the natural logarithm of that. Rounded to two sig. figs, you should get -1.7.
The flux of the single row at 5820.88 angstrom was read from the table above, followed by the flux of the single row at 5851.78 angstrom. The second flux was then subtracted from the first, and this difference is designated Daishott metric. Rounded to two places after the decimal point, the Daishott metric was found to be 0.57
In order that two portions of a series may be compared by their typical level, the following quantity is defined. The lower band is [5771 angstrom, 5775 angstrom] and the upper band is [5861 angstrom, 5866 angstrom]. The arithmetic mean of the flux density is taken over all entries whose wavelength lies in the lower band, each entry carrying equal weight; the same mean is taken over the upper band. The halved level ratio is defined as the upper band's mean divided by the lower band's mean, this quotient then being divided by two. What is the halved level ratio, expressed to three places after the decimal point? 0.490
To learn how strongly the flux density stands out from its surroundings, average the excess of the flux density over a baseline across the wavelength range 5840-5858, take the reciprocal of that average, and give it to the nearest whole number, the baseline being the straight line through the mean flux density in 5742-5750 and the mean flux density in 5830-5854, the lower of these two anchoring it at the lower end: -8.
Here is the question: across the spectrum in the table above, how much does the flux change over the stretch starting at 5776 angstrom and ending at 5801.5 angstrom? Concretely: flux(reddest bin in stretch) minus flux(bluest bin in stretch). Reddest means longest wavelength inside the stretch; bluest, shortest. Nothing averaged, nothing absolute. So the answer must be -0.6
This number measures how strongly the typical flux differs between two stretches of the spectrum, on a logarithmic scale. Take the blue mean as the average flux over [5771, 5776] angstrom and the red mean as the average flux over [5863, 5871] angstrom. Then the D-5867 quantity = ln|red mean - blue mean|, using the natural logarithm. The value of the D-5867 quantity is -1.1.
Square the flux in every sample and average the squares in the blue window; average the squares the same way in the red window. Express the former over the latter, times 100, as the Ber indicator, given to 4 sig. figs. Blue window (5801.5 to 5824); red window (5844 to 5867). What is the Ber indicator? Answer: 106.8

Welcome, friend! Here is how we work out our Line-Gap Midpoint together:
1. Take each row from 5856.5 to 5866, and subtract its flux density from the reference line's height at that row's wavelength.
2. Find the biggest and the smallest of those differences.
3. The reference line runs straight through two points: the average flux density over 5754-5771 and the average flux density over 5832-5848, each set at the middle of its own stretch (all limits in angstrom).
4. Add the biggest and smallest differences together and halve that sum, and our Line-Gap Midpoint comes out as 0.30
